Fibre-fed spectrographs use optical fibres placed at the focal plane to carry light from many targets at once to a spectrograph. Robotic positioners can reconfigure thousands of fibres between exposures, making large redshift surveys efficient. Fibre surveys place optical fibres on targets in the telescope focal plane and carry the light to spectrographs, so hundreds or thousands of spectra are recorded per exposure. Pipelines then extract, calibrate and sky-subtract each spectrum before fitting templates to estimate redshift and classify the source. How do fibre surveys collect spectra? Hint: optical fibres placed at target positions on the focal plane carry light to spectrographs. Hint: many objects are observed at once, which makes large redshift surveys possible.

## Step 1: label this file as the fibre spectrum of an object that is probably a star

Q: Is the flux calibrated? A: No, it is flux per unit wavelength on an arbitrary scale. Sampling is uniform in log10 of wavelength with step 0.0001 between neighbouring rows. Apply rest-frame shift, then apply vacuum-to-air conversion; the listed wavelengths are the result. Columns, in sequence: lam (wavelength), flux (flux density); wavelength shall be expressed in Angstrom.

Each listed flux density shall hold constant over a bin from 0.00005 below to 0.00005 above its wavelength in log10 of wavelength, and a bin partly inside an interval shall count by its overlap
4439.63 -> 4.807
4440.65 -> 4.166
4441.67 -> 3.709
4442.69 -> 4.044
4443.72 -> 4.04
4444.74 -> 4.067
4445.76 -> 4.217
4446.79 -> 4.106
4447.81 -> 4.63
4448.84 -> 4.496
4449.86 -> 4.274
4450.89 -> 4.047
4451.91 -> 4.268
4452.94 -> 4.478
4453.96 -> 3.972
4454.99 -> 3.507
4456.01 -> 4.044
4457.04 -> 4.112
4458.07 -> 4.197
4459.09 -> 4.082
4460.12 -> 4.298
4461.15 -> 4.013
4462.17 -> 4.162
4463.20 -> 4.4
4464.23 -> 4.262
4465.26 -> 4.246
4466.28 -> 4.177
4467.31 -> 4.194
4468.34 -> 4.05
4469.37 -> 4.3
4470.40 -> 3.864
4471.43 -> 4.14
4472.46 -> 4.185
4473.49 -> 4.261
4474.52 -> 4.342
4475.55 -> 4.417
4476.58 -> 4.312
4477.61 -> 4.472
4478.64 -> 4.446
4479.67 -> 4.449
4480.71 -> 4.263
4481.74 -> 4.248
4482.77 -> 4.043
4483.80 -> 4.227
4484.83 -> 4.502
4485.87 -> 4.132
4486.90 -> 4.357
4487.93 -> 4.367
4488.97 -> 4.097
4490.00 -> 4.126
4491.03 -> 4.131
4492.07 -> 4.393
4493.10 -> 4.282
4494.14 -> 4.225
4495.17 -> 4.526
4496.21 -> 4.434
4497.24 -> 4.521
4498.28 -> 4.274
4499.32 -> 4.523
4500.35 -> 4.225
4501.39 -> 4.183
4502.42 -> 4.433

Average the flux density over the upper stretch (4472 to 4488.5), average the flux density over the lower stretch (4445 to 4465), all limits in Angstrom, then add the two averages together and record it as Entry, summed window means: 8.50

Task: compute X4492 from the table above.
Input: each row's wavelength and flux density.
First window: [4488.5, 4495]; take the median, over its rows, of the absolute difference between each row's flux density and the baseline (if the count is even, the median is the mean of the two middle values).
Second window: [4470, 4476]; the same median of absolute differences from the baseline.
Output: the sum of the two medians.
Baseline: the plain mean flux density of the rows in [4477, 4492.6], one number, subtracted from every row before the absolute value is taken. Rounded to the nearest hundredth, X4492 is 0.25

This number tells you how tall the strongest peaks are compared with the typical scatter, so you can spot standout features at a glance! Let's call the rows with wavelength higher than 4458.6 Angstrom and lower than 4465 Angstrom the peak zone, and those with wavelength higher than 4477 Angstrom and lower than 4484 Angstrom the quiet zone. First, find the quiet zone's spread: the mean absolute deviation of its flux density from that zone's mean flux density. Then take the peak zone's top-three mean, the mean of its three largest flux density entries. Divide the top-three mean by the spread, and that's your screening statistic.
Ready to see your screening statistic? 33.9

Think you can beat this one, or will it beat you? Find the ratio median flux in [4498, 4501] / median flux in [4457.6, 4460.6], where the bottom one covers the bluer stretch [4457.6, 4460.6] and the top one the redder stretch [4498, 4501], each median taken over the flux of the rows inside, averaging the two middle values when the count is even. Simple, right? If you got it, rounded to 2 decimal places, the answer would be 1.02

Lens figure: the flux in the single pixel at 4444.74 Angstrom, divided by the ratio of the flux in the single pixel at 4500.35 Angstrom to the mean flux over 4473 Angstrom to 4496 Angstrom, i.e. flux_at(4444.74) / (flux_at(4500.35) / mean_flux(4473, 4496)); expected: 4.1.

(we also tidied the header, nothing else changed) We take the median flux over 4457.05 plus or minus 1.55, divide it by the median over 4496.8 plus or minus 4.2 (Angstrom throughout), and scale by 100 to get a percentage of 94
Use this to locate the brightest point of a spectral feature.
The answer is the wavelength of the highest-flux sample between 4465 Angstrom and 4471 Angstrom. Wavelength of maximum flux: 4469.37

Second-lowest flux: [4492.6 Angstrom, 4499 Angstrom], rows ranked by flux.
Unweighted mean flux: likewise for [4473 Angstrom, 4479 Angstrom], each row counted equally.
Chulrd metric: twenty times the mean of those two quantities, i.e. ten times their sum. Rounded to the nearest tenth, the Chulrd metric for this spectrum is 86.5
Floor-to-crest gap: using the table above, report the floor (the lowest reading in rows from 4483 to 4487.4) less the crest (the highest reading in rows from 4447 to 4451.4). -0.50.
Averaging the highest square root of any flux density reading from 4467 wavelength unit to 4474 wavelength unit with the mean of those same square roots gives 2.054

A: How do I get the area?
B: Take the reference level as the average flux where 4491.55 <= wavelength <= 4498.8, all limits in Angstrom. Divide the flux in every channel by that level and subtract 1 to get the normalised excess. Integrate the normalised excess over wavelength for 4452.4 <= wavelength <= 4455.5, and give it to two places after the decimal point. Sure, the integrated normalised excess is -0.28 Angstrom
